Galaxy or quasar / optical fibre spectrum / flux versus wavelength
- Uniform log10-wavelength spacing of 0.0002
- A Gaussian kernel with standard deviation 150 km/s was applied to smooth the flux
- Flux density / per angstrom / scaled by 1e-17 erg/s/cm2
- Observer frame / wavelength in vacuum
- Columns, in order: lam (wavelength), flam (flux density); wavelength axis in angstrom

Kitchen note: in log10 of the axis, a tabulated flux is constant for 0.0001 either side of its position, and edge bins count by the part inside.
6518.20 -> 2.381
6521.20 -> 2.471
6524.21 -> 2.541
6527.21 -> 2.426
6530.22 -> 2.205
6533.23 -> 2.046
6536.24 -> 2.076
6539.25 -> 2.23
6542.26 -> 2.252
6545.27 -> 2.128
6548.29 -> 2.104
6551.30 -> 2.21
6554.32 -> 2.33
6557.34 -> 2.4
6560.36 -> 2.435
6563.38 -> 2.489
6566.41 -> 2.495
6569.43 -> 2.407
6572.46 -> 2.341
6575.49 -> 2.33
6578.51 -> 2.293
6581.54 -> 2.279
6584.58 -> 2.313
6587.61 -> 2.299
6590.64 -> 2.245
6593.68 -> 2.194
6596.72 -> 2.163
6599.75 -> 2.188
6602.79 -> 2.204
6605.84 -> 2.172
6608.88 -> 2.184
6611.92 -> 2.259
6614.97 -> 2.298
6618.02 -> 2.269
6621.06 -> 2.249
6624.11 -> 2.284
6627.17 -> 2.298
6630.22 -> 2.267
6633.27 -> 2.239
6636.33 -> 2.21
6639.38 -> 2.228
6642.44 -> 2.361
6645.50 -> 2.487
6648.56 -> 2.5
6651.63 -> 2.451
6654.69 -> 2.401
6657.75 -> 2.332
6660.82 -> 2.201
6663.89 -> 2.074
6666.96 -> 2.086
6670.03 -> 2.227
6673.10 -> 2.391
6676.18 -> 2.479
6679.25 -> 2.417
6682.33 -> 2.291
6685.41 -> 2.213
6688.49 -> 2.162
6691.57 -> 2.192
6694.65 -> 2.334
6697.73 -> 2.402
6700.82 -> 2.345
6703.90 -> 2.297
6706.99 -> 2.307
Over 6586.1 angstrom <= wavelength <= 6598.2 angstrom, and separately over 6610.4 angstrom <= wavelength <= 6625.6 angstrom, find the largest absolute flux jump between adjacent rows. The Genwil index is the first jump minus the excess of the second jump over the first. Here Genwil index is 0.07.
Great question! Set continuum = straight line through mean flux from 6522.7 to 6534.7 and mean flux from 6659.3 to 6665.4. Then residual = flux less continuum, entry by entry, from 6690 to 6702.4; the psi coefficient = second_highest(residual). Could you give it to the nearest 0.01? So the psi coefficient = 0.26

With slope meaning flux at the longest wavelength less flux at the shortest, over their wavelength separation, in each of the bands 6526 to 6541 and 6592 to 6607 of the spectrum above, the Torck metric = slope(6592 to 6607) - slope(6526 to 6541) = 0.014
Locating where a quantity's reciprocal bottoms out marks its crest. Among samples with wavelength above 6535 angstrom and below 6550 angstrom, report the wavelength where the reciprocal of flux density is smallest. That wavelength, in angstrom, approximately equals 6542.26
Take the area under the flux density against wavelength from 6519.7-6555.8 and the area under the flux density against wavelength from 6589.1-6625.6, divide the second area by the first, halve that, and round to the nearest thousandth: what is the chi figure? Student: 0.500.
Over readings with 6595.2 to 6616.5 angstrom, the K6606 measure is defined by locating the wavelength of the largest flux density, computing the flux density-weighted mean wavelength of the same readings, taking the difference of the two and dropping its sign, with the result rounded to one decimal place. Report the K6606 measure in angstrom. 9.0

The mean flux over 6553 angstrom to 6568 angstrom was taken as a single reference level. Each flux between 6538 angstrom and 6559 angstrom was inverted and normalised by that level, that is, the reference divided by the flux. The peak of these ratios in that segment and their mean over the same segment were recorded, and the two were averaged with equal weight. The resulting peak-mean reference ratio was 1.12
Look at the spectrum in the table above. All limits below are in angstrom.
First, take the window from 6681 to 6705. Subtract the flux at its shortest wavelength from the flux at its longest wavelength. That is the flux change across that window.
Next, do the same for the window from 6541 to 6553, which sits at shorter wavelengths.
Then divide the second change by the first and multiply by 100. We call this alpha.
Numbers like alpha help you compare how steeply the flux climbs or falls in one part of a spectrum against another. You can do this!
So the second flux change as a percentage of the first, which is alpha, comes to -700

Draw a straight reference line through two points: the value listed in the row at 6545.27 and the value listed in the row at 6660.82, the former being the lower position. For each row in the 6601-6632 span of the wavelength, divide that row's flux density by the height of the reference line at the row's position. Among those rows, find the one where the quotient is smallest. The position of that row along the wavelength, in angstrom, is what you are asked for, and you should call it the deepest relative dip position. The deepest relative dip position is 6605.84 angstrom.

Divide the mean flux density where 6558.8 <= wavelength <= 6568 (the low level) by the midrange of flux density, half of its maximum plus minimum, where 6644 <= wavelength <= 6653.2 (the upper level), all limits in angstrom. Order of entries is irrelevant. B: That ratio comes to 0.999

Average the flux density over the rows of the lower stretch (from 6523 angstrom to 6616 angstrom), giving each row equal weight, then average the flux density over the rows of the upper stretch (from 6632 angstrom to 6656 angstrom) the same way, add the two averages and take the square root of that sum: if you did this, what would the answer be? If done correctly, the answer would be 2.153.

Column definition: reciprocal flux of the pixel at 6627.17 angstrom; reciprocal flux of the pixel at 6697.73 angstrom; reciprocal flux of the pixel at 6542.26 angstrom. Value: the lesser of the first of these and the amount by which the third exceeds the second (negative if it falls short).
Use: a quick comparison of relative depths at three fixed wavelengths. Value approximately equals 0.03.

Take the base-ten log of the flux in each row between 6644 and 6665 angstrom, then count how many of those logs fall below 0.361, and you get 2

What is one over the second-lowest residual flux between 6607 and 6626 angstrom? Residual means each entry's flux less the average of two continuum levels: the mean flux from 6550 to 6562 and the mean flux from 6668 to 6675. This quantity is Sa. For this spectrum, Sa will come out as -13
